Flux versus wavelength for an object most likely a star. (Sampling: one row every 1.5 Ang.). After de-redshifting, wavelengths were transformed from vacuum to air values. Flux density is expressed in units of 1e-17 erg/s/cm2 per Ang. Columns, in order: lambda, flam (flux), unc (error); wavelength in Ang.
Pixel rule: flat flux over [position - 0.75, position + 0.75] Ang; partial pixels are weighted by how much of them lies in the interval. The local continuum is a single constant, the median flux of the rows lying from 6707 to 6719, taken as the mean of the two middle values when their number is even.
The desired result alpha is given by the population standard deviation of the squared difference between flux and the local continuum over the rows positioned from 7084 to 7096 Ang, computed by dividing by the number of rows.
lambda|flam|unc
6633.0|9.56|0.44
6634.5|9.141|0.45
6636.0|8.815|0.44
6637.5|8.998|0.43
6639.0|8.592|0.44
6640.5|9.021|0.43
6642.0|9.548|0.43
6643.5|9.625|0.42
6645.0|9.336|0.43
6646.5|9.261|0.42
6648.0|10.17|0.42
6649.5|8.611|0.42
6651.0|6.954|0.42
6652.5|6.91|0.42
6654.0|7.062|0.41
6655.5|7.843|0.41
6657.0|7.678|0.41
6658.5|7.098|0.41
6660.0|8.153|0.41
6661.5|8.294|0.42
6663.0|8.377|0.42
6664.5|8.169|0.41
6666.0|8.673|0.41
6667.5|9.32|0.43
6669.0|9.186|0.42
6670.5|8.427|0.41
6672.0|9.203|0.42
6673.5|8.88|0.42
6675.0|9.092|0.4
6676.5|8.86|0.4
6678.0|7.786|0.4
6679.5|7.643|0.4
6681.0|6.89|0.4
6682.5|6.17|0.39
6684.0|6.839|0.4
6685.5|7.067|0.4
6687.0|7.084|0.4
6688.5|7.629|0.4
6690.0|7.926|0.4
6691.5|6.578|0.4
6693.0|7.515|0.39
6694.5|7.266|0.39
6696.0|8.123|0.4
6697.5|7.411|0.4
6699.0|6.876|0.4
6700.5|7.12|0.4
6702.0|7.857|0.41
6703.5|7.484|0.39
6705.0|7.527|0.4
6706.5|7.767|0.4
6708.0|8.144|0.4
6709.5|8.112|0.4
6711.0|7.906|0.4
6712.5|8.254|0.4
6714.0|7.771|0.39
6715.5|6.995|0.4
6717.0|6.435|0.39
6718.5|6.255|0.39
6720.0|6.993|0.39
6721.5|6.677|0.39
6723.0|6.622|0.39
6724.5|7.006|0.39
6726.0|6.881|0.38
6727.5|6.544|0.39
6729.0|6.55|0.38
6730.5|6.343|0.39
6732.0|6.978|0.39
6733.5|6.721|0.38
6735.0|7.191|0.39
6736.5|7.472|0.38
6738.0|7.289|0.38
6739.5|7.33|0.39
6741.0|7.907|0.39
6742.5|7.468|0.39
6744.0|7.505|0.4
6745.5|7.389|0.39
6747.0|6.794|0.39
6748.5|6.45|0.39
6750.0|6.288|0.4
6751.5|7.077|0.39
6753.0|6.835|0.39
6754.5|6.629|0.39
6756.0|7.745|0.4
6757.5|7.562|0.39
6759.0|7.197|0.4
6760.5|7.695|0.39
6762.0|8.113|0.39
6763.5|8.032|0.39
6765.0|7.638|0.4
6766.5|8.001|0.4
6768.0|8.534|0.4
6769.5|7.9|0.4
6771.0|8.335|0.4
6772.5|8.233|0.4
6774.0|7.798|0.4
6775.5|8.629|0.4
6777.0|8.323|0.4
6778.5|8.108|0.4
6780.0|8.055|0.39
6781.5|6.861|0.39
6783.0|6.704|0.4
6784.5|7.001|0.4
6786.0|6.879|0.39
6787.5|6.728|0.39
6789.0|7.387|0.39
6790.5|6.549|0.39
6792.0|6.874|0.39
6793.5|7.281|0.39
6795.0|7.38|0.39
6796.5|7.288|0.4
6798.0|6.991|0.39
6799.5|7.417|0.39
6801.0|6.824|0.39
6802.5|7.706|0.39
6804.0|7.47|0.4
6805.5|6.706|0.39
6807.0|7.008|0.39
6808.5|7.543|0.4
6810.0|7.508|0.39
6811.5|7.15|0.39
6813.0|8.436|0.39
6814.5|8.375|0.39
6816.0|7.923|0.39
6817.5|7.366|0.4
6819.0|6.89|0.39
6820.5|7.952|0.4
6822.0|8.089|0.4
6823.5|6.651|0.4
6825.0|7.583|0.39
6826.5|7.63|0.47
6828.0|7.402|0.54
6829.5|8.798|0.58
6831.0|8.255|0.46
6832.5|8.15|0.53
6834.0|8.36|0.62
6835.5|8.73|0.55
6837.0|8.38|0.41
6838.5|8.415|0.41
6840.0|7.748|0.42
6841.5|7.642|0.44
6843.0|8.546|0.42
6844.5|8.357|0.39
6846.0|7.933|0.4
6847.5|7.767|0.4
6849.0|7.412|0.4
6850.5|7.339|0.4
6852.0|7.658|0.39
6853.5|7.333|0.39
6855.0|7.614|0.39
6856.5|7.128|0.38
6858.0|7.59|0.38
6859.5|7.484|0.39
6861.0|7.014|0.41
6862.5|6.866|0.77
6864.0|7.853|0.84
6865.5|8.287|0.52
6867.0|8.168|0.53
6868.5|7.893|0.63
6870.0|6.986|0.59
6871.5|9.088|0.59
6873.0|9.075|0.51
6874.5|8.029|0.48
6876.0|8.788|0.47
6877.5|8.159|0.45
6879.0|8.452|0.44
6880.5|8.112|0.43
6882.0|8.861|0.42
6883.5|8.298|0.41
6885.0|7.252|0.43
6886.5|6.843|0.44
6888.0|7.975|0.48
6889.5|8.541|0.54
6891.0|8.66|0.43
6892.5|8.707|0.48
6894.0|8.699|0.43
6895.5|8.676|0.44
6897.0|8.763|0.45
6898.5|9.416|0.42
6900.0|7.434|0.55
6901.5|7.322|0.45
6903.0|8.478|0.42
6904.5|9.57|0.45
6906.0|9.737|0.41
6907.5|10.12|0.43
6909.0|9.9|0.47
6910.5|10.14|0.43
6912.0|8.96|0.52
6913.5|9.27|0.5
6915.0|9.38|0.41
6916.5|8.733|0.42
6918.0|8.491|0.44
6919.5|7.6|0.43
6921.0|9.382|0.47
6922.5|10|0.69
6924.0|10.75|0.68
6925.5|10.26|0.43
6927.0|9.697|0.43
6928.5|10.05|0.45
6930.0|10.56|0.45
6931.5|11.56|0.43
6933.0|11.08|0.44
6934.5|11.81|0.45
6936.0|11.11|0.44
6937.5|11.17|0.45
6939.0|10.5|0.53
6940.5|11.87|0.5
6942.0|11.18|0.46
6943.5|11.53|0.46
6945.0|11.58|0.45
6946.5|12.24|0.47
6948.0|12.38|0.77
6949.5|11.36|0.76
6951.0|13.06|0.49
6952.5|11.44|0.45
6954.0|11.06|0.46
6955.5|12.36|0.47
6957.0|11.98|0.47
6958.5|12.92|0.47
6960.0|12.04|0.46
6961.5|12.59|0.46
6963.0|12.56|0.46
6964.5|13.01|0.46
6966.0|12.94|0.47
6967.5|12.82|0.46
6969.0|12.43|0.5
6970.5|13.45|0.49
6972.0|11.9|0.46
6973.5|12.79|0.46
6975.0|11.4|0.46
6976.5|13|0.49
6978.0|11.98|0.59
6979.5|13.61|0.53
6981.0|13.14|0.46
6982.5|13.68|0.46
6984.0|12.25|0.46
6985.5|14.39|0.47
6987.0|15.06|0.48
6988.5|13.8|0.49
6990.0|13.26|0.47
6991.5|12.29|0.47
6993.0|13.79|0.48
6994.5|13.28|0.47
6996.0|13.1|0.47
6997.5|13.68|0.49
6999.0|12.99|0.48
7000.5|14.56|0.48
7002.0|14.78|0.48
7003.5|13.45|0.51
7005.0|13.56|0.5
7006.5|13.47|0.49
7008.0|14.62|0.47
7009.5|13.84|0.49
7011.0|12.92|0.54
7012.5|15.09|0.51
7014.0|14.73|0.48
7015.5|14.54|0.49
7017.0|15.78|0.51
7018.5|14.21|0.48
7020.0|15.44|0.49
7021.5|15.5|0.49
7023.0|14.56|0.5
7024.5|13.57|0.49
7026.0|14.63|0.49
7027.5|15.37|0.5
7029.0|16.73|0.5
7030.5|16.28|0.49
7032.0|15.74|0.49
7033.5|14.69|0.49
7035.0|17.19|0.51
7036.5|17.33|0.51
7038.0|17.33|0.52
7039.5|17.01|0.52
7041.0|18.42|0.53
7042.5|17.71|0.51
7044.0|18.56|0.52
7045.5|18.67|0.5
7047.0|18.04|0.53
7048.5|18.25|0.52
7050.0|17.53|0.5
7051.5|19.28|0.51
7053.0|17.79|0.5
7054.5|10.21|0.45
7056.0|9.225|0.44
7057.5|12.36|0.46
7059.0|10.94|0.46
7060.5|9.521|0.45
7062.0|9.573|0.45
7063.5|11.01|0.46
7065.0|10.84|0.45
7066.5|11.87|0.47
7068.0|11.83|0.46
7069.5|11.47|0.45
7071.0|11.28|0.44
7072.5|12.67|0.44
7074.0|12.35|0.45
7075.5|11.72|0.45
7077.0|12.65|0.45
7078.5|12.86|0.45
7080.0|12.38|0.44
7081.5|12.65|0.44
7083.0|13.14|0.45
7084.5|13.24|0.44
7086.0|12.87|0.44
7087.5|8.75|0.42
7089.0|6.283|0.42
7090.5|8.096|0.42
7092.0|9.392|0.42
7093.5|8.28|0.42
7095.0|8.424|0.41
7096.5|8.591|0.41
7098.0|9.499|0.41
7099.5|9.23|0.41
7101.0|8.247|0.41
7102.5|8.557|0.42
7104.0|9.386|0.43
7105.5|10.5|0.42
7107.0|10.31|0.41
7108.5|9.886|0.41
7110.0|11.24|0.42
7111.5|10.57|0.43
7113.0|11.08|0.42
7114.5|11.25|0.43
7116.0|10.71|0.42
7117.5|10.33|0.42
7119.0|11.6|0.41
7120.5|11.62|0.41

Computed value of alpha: 11.4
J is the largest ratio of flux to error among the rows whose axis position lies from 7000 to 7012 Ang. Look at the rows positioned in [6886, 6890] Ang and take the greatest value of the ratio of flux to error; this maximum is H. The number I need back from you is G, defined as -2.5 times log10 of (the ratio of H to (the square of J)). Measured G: 4.4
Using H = 17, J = 31.1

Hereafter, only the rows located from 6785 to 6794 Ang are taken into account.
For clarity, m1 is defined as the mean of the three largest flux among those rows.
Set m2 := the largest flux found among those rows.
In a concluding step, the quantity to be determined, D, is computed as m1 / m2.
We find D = 0.972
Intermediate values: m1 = 7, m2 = 7.387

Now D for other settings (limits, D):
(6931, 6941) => 0.990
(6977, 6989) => 0.957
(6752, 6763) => 0.968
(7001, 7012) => 0.975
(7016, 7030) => 0.957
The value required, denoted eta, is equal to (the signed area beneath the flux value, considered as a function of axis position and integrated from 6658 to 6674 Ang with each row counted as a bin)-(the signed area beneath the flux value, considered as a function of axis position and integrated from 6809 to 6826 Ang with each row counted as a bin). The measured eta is 7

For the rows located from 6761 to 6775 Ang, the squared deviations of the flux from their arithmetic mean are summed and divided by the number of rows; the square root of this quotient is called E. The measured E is 0.3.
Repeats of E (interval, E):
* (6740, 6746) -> 0.2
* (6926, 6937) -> 0.7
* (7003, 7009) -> 0.5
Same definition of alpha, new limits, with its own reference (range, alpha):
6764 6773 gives 0.2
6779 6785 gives 0.5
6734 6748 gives 0.3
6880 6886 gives 0.4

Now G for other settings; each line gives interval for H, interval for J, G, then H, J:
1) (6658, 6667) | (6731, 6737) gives 3.2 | 21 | 19.7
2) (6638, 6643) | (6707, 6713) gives 3.2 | 22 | 20.6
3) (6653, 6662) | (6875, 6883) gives 3.4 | 20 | 21.1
